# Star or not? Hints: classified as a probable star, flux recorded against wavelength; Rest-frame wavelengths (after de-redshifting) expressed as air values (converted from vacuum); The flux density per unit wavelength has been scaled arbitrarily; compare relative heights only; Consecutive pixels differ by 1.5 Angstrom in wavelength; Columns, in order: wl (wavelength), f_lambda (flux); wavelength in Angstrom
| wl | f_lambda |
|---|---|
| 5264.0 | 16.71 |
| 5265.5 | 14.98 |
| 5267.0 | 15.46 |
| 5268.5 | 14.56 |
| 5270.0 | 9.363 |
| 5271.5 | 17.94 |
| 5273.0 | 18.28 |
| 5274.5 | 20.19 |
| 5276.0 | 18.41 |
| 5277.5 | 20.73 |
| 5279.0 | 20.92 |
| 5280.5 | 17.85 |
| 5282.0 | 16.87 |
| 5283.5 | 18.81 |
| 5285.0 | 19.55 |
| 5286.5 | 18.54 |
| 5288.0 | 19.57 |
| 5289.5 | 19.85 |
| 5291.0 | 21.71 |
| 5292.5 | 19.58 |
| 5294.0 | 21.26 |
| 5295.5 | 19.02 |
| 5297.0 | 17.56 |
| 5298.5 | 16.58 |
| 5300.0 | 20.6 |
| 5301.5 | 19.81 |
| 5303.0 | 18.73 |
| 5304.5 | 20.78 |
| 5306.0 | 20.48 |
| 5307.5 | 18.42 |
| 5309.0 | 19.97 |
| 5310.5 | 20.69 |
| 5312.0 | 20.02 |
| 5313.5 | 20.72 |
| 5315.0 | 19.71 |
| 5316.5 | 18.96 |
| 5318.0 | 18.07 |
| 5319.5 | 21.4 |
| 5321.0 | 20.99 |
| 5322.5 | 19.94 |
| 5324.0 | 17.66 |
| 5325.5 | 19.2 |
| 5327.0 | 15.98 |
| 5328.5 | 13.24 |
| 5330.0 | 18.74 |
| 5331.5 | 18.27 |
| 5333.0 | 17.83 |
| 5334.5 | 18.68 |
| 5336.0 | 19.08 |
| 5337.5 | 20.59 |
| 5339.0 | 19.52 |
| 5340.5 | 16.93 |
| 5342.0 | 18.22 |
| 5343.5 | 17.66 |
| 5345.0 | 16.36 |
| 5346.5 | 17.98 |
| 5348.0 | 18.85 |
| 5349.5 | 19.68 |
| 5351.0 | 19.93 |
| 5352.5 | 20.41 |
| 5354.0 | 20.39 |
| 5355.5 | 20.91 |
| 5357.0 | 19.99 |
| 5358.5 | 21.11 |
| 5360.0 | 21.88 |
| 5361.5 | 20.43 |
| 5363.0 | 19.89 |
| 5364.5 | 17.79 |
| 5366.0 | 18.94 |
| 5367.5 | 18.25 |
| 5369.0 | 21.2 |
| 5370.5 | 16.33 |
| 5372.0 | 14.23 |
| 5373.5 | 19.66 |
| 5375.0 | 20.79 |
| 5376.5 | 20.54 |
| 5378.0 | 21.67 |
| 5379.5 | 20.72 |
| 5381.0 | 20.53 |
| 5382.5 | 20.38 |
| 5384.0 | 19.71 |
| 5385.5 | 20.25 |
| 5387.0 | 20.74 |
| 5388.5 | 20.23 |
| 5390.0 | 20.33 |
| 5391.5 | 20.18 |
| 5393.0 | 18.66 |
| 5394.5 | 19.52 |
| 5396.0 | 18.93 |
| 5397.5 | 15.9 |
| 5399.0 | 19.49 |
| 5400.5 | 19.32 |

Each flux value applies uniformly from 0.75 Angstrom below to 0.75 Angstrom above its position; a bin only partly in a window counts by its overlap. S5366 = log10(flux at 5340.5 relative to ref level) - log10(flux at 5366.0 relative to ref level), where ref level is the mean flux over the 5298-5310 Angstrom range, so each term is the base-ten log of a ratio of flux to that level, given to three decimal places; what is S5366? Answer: -0.049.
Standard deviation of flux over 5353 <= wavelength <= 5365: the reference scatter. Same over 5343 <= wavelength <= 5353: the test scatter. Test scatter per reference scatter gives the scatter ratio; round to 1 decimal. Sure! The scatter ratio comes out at 1.2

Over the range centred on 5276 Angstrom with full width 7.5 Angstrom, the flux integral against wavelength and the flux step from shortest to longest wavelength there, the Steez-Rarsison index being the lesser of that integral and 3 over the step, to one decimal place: 1.1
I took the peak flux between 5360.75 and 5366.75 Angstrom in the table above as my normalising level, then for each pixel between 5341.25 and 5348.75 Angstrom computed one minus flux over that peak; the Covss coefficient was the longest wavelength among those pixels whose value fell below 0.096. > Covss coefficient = 5348.0 Angstrom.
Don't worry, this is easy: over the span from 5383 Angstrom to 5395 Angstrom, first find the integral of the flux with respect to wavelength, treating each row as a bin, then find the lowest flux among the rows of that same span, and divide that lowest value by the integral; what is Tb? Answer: 0.0779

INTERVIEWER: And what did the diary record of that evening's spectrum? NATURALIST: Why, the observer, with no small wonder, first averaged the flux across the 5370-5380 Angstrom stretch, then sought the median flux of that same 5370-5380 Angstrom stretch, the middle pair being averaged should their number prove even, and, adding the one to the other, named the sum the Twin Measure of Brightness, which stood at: 39.7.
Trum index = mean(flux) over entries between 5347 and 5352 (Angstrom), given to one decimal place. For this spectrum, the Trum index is 19.5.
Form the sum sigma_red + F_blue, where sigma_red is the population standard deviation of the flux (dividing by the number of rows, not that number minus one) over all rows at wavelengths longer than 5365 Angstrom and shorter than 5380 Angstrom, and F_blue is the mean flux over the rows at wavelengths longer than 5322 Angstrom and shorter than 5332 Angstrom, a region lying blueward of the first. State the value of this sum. 19.8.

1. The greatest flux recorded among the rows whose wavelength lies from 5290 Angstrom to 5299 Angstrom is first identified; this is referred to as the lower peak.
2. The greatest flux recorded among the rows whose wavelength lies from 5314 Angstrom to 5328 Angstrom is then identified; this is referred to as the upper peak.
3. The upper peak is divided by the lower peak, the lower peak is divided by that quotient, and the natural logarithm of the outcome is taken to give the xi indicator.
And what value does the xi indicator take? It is 3.09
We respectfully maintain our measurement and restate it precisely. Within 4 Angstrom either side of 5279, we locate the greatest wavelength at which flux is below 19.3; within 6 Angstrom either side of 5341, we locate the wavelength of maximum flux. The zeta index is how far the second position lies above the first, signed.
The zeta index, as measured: 55.5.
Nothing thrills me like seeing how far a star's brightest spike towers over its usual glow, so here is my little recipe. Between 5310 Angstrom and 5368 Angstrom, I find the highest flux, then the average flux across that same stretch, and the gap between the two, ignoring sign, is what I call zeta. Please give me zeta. 2.78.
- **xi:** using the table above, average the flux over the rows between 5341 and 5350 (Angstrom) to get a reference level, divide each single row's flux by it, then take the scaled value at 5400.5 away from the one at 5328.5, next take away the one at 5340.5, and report -1.27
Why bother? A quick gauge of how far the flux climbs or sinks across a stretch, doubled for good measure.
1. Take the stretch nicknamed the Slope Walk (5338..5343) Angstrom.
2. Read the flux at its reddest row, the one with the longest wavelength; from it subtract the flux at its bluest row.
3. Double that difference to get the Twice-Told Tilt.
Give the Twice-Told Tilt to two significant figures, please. -2.6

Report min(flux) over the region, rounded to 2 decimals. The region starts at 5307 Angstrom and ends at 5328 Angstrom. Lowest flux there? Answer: 15.98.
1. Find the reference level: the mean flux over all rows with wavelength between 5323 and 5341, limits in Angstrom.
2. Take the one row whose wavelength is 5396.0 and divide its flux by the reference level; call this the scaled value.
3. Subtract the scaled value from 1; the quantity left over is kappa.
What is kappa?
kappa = -0.05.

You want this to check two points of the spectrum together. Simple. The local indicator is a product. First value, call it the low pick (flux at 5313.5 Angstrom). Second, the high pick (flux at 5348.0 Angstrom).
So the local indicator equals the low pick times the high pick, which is 391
